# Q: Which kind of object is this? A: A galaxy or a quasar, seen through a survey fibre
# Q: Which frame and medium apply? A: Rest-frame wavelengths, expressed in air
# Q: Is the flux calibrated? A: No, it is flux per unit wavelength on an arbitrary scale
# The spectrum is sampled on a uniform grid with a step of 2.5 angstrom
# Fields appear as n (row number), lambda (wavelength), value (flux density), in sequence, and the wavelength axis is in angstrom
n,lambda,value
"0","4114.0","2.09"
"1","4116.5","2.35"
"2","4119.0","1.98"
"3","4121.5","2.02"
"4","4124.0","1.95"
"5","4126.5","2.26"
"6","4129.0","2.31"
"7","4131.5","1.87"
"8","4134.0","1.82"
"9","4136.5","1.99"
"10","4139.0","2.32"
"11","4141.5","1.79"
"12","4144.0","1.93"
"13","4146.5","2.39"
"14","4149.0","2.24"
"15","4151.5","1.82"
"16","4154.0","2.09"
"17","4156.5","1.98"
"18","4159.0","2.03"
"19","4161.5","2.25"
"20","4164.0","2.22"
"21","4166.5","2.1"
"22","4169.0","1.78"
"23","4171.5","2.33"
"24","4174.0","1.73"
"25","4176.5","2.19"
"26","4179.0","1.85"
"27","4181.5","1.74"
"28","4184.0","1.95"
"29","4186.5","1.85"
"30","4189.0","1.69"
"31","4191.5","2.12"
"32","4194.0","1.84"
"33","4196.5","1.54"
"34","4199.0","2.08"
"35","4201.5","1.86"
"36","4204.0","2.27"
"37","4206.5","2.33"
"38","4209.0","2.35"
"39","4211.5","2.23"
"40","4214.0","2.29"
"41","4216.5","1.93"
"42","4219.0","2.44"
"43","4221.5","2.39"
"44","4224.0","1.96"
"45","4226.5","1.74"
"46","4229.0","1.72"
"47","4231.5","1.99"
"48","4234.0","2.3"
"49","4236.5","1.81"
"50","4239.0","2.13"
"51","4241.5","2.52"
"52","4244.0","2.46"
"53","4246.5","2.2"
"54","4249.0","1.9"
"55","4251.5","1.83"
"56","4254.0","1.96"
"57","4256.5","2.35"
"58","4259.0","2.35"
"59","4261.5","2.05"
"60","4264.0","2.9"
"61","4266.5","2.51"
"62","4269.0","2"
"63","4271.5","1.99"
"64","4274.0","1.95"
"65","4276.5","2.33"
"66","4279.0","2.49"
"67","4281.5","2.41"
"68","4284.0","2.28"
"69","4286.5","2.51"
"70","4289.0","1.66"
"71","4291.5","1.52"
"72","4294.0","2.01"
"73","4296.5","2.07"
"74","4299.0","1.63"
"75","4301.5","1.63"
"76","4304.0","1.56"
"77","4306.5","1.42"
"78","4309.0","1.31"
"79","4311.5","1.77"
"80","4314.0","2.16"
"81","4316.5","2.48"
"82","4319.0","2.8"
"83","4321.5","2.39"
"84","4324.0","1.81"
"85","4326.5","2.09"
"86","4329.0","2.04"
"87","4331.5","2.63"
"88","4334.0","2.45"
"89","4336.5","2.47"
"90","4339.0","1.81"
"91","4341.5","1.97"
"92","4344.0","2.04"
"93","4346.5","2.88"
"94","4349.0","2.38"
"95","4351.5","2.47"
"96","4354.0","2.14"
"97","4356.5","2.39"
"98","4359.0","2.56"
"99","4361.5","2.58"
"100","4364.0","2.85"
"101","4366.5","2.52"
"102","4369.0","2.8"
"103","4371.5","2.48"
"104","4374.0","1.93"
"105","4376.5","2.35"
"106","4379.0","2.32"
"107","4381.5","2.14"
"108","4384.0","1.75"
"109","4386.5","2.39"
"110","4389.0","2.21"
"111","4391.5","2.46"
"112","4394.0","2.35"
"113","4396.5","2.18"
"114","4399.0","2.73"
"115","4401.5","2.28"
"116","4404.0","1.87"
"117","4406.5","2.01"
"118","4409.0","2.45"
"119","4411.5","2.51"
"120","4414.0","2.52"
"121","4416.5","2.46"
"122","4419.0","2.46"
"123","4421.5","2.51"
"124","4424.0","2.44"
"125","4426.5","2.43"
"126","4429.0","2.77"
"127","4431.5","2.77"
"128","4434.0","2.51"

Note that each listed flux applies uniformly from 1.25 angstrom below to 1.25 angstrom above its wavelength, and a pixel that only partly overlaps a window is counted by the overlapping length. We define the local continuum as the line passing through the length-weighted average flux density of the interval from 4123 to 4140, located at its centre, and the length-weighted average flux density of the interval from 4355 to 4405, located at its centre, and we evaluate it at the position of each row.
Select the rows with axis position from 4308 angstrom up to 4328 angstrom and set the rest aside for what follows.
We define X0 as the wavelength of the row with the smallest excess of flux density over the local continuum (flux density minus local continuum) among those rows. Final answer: 4309.0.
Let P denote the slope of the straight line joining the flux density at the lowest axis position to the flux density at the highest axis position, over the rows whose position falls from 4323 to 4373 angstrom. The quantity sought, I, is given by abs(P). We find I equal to 0.0141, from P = 0.014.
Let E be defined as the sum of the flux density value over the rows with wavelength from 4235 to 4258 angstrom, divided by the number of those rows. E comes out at 2.1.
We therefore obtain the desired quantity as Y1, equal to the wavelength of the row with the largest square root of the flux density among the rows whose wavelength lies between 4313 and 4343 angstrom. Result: 4319.0 angstrom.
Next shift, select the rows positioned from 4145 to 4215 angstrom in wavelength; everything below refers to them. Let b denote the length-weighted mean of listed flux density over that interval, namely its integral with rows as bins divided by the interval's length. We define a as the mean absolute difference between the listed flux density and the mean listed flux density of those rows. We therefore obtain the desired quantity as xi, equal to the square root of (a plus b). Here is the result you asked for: 1.498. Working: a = 0.20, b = 2.04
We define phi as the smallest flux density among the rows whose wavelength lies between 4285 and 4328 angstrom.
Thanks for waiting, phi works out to 1.31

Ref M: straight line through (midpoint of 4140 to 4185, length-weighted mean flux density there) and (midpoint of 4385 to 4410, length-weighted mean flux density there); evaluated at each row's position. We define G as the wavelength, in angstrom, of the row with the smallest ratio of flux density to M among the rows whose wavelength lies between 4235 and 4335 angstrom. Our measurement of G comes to 4309.0 angstrom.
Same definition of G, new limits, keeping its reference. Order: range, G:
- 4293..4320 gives 4309.0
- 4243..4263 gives 4251.5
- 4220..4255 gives 4229.0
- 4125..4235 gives 4196.5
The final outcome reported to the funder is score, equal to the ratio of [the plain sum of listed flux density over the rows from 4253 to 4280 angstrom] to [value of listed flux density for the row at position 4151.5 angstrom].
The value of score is 14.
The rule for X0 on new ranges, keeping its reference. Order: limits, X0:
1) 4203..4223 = 4216.5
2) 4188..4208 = 4196.5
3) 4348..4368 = 4354.0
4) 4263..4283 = 4274.0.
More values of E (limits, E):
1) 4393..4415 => 2.3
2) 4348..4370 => 2.5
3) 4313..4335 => 2.3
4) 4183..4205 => 1.9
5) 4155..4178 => 2.1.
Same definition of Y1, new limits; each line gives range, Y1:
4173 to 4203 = 4176.5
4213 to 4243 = 4241.5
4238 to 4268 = 4264.0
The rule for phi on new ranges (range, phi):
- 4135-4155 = 1.79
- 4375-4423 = 1.75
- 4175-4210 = 1.54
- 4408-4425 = 2.44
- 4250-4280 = 1.83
